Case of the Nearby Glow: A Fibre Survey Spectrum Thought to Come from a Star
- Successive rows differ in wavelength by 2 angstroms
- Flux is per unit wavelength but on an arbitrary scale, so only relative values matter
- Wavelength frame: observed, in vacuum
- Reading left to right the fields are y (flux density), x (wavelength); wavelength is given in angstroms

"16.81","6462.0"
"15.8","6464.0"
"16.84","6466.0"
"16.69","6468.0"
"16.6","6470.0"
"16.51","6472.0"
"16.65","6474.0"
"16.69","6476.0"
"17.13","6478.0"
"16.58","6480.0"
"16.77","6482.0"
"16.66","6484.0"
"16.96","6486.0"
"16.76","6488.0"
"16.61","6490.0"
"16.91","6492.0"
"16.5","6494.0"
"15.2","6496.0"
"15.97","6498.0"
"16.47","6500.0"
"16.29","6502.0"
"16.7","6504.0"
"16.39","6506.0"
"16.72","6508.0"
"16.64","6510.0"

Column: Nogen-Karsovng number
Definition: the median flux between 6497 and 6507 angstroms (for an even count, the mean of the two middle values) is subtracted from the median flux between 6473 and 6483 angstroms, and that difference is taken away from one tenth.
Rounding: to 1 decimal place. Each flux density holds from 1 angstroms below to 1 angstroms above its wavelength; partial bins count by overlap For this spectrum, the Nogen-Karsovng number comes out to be -0.2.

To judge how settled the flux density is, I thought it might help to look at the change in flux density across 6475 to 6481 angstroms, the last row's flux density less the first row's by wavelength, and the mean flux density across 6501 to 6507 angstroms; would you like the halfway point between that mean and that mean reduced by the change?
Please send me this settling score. 16.5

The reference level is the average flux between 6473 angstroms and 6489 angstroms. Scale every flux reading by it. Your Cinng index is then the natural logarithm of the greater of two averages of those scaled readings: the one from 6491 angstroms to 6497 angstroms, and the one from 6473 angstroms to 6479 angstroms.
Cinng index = 0.0029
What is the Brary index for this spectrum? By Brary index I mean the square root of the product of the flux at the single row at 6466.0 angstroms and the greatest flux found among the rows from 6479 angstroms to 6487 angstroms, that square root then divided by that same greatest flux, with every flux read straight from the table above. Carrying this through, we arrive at 1.00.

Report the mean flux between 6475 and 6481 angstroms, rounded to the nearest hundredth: 16.80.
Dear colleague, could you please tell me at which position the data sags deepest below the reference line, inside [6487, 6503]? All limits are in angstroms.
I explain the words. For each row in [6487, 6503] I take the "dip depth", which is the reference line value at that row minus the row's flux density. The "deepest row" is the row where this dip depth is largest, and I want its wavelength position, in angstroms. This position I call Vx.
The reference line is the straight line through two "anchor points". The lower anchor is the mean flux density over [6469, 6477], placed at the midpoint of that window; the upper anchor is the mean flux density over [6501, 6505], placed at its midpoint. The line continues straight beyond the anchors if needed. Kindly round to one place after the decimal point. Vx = 6496.0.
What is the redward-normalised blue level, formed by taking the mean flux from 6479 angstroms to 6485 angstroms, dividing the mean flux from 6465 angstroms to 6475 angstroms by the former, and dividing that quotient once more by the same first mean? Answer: 0.0599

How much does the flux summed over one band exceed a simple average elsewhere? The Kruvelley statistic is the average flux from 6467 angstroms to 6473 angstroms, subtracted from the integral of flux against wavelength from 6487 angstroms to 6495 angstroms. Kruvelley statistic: 117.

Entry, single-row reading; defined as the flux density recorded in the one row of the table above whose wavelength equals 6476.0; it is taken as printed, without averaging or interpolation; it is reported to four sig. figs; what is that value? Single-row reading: 16.69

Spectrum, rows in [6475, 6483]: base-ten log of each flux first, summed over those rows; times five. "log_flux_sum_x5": 24.5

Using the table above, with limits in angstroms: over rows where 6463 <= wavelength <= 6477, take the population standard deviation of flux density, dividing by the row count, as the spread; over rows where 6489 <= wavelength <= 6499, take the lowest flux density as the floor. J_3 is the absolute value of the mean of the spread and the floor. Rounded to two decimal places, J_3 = 7.76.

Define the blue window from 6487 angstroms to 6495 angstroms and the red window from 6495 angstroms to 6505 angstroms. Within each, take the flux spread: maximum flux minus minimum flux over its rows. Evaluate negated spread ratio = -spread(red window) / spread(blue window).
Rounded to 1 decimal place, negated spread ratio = -3.7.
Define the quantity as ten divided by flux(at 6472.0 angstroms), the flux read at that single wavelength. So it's 0.606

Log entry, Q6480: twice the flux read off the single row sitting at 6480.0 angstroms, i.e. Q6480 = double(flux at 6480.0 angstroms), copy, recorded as 33.2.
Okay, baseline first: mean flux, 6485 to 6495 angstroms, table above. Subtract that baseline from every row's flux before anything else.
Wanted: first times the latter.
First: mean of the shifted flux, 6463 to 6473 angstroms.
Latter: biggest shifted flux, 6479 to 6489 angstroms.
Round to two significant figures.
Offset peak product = -0.055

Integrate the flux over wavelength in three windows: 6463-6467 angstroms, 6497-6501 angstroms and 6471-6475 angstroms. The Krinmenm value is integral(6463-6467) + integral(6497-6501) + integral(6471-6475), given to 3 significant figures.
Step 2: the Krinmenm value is 196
